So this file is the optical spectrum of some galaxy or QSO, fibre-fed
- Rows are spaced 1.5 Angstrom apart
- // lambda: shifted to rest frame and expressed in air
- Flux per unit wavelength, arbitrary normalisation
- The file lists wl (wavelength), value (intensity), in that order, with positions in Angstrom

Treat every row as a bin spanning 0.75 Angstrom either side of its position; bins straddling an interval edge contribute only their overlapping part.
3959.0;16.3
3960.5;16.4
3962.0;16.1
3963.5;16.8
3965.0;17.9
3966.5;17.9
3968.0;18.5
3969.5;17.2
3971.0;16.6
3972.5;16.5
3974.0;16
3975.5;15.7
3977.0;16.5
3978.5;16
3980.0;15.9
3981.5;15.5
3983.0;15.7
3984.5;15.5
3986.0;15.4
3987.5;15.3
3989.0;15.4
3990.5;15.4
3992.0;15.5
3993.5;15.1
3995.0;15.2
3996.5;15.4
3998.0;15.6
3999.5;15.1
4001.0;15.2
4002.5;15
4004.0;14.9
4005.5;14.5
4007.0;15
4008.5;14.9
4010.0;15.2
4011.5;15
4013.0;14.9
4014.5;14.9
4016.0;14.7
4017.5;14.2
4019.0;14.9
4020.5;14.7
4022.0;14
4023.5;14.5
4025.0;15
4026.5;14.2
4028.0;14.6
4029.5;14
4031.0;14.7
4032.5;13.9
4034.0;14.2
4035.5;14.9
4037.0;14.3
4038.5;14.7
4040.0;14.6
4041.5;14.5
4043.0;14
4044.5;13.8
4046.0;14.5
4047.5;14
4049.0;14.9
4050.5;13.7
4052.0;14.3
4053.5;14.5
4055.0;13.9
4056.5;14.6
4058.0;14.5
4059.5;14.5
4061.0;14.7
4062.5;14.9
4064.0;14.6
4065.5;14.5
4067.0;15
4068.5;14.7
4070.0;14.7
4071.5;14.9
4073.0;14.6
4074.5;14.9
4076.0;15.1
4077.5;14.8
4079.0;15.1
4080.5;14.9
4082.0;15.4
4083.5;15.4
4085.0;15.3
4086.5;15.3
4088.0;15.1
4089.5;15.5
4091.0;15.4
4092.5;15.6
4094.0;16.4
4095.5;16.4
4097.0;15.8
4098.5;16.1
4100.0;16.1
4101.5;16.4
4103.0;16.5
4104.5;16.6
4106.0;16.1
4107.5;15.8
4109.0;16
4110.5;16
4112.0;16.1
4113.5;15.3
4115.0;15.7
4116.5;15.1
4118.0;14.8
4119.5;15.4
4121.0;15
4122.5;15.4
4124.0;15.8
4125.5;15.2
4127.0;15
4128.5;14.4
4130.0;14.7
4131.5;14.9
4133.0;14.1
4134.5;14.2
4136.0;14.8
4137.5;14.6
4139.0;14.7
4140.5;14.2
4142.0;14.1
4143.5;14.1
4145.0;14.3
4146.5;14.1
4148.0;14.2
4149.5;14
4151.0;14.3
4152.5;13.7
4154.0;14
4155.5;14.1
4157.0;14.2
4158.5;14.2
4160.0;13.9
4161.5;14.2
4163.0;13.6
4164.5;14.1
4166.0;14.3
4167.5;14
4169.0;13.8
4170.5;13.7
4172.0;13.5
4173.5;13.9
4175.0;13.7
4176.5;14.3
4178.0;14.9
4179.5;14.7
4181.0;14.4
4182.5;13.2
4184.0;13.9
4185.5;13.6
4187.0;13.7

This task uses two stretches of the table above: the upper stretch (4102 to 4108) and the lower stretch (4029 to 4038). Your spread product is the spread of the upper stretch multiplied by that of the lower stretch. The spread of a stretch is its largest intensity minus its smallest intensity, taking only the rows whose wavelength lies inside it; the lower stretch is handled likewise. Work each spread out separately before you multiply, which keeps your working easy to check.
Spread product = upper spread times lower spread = 0.80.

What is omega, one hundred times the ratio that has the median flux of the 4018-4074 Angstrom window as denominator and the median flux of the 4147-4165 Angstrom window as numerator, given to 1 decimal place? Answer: 97.2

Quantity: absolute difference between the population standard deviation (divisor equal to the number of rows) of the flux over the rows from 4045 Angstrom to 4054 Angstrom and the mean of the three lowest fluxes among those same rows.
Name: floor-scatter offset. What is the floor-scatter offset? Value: 13.6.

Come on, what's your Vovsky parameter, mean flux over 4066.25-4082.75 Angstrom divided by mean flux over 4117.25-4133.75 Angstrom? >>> 1.00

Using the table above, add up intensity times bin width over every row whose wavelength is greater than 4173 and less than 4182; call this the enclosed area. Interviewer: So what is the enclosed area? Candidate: 129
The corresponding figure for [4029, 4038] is 129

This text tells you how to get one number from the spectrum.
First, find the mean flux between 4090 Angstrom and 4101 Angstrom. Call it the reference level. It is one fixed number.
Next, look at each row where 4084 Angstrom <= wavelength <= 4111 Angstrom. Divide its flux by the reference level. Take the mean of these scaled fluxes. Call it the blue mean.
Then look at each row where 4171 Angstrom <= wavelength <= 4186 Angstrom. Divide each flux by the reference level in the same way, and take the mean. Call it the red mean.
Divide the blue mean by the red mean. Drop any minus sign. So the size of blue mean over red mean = 1.14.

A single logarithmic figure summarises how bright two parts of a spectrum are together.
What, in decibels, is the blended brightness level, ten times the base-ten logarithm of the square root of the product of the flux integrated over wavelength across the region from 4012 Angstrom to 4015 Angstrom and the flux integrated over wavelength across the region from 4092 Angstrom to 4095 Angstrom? 16.7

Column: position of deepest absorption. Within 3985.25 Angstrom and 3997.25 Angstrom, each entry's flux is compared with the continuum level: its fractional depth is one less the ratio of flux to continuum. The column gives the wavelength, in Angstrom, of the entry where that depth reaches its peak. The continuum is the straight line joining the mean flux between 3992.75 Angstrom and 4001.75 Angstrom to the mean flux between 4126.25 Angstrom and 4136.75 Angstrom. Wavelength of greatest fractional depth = 3993.5 Angstrom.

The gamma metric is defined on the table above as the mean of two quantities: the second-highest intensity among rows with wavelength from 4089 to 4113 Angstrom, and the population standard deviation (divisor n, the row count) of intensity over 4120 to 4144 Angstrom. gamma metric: 8.50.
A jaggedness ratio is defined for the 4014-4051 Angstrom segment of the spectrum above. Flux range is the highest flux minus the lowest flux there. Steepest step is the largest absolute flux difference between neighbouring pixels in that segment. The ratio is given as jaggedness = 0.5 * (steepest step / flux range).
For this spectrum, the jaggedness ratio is 0.46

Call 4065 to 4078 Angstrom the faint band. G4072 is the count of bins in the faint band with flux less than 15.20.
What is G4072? 9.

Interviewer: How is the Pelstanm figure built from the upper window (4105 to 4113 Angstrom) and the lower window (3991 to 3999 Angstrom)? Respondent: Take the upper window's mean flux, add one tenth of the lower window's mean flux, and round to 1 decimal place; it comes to 17.5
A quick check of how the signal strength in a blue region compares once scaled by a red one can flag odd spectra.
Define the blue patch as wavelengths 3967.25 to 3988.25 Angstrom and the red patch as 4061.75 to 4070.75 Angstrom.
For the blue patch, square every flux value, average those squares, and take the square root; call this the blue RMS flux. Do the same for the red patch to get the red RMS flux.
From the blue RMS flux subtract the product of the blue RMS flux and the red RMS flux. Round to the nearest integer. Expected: -222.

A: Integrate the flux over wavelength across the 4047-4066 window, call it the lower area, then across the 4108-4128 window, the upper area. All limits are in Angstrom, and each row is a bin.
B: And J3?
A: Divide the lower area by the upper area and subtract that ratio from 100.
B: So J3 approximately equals 99.1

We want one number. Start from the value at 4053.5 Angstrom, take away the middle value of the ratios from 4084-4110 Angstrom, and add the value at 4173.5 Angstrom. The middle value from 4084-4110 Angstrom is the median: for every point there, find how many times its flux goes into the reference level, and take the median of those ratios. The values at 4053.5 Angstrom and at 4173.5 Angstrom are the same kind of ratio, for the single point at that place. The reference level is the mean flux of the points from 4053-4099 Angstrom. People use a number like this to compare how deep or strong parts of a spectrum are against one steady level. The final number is 1.18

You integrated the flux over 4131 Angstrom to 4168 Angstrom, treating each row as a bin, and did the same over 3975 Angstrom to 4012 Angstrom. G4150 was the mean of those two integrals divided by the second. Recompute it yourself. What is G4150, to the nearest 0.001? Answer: 0.962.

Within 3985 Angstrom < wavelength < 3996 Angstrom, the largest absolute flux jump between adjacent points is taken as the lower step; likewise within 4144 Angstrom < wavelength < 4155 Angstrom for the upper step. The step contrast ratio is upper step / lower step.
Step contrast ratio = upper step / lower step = 1.5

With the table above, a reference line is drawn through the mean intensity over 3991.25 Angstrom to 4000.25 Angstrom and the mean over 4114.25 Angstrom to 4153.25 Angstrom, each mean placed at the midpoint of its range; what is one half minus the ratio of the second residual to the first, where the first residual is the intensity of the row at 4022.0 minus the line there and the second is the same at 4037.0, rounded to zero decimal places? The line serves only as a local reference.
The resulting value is 0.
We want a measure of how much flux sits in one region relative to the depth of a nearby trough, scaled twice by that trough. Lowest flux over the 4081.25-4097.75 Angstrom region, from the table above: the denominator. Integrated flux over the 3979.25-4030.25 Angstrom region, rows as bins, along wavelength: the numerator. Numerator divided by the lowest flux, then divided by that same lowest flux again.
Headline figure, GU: 3.4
